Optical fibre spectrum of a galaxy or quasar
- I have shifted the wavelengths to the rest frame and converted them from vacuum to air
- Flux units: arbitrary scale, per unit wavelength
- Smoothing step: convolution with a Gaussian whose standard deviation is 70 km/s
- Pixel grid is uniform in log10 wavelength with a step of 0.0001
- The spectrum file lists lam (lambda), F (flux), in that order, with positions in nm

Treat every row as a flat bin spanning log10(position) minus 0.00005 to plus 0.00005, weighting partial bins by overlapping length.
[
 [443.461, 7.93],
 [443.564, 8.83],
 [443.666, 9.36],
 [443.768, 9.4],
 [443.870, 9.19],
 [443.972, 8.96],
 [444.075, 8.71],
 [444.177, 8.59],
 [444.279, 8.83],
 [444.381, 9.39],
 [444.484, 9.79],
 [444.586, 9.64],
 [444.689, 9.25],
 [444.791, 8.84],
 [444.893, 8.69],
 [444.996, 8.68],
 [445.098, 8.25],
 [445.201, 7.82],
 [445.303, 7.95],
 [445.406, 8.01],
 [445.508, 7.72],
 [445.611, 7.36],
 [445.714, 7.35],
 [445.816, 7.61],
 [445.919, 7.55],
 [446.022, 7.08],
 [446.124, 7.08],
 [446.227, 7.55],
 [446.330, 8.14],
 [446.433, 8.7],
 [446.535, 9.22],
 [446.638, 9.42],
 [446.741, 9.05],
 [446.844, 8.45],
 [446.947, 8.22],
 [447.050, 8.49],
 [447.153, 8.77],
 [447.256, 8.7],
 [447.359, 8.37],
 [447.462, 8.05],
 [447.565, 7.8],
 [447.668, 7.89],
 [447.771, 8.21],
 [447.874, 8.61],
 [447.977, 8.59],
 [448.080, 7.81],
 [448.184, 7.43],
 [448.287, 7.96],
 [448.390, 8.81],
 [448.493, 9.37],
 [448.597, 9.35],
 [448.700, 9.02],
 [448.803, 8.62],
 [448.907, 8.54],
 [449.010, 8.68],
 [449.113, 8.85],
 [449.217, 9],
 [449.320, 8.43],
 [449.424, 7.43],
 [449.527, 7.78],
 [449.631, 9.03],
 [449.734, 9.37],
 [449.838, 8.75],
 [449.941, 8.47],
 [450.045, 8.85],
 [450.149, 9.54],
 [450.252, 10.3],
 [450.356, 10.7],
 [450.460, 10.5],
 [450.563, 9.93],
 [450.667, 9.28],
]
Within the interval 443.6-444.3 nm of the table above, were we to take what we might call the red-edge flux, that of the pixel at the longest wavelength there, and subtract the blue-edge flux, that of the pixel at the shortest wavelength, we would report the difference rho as -0.53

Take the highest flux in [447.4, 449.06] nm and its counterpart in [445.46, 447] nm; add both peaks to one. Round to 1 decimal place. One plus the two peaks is 19.8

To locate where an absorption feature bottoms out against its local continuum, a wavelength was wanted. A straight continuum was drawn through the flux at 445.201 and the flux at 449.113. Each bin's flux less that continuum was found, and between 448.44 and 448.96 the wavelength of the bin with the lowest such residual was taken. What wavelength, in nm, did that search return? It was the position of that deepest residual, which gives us 448.907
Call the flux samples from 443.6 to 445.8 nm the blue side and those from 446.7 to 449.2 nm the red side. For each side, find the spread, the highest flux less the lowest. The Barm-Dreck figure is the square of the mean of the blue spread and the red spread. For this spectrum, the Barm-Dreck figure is 4.8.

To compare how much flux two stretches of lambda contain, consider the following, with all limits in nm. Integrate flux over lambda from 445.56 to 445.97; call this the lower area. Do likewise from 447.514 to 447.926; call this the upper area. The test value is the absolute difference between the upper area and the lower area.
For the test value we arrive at 0.29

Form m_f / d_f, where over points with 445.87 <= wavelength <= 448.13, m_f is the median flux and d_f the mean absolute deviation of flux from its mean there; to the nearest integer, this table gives 17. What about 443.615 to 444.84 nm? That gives 29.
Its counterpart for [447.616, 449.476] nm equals 18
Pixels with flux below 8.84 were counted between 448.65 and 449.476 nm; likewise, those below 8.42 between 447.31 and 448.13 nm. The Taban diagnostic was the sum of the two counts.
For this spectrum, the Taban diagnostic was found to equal 11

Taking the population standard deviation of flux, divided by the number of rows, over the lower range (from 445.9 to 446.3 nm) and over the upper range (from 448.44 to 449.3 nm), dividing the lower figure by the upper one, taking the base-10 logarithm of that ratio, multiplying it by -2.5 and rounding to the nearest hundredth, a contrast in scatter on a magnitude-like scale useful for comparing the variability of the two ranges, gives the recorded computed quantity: 0.25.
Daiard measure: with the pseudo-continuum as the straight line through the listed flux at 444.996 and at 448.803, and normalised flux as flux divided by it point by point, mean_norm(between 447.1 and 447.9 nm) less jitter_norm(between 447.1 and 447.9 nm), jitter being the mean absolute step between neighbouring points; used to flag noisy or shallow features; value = 0.93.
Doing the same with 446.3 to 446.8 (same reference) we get 0.98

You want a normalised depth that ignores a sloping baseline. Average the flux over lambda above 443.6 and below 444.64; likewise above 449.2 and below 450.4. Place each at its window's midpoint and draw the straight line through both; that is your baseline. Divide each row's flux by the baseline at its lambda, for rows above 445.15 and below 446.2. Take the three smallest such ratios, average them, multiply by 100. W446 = 79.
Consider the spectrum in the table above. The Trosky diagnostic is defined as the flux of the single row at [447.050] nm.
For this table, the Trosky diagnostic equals 8.49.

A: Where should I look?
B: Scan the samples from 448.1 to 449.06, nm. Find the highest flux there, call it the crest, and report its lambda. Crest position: 448.493 nm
